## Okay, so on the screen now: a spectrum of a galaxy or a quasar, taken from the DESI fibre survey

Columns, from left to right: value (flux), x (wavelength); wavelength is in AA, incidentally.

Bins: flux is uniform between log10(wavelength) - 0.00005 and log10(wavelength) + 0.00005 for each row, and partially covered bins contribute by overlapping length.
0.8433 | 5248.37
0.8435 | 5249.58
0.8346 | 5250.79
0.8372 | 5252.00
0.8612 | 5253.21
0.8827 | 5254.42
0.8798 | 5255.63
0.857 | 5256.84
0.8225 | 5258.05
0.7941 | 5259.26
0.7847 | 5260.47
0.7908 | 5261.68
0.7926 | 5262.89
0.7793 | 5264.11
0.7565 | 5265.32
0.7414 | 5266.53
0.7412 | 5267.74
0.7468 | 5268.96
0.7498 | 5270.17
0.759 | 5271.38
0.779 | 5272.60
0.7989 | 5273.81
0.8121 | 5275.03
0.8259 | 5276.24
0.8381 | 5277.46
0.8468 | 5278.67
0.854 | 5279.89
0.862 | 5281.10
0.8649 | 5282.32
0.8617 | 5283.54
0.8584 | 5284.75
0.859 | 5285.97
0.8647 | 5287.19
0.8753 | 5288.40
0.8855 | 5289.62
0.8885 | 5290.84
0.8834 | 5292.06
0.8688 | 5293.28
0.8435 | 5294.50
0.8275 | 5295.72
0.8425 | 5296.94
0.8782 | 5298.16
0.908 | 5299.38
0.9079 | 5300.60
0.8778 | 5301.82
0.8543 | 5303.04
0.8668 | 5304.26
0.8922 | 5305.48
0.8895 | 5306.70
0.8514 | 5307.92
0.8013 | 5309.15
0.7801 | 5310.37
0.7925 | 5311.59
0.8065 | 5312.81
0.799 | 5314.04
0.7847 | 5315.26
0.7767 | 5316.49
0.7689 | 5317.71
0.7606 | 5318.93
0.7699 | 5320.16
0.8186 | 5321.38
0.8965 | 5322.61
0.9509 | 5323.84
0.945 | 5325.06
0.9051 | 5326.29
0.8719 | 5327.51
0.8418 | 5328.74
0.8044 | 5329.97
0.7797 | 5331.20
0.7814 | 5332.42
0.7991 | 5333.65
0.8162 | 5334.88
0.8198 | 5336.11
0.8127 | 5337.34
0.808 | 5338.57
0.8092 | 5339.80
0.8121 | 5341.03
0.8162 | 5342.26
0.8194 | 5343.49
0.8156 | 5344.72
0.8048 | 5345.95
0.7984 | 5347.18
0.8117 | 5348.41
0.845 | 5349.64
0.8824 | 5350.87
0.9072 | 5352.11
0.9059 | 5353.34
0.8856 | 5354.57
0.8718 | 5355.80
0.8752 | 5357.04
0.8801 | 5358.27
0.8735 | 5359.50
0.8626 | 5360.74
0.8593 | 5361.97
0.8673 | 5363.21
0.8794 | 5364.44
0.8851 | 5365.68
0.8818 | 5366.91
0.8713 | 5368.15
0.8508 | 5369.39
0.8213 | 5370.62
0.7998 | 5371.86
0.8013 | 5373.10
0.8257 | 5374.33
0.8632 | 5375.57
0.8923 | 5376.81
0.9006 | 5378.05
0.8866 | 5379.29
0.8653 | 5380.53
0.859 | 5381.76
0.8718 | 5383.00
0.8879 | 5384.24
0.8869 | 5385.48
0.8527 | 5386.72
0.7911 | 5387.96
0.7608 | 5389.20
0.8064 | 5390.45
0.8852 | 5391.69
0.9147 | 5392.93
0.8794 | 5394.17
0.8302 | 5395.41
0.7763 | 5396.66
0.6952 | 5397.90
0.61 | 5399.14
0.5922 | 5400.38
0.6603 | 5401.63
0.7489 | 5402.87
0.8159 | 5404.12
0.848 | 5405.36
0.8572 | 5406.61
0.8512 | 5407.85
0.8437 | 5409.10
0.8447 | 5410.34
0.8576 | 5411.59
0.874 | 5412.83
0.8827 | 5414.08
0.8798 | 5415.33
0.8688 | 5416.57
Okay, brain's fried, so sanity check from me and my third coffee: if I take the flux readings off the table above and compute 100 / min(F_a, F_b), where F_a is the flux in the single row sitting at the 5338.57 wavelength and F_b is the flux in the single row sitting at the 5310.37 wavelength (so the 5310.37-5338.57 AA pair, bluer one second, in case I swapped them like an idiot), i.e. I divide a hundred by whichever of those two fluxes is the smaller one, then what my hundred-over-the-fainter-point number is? 128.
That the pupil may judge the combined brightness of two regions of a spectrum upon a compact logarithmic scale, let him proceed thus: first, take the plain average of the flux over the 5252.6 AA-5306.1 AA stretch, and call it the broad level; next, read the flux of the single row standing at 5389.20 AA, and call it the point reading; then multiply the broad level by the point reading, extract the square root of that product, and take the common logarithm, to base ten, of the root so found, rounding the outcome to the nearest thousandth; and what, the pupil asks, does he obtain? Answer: -0.098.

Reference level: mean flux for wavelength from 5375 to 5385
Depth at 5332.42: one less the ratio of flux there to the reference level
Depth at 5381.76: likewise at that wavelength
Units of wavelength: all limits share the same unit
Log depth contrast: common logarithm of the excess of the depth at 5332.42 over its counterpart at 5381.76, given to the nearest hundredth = -1.05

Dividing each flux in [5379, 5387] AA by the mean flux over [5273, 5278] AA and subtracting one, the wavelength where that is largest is 5384.24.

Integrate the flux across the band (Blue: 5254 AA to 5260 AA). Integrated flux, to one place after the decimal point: 5.1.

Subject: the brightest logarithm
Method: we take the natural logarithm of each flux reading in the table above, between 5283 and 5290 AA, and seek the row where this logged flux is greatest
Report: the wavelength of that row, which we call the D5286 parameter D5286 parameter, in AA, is 5289.62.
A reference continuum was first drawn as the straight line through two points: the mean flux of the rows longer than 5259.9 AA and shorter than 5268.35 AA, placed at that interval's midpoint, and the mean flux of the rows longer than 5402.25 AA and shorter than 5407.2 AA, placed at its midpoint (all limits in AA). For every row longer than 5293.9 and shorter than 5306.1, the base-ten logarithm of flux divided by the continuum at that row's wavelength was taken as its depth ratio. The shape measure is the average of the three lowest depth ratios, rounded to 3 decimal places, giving 0.031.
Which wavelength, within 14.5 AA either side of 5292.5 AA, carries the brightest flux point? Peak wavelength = 5299.38 AA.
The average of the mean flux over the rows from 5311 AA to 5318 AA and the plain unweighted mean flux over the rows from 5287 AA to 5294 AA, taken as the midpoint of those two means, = 0.833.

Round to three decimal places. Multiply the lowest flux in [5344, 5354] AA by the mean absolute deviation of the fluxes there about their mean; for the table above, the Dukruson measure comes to 0.031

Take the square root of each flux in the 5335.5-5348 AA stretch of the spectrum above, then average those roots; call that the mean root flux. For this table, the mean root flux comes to 0.901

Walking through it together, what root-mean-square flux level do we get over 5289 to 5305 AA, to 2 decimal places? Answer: 0.87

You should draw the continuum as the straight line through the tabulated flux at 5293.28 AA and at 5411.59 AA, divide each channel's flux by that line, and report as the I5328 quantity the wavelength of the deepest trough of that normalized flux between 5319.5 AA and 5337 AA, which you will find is 5320.16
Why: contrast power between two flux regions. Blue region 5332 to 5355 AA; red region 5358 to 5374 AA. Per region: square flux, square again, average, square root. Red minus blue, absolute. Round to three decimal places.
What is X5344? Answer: 0.045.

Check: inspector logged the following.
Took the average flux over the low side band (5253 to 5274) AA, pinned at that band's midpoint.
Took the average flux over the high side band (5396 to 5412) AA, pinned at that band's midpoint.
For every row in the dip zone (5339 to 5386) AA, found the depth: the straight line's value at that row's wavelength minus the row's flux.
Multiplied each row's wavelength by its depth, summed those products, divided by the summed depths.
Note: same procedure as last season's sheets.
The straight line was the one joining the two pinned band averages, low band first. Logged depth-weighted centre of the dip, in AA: 5365.4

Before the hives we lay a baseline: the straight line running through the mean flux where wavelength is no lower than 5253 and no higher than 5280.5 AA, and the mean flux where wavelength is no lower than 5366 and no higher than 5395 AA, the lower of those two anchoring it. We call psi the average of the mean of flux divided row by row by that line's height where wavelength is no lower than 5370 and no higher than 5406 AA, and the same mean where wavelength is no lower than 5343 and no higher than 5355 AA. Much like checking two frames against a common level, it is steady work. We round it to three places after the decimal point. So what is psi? 0.979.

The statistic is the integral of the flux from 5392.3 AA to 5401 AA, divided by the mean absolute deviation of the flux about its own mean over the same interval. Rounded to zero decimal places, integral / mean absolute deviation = 62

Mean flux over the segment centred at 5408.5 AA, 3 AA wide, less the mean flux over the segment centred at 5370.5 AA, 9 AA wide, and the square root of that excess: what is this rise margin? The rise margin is 0.11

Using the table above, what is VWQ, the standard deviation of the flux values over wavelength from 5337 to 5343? 0.003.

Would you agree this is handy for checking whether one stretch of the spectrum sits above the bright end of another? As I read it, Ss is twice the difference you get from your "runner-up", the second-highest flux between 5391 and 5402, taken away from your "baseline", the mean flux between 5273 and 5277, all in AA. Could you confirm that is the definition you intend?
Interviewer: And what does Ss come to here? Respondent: -0.15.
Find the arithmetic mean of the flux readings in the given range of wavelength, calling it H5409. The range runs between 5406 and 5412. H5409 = 0.851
